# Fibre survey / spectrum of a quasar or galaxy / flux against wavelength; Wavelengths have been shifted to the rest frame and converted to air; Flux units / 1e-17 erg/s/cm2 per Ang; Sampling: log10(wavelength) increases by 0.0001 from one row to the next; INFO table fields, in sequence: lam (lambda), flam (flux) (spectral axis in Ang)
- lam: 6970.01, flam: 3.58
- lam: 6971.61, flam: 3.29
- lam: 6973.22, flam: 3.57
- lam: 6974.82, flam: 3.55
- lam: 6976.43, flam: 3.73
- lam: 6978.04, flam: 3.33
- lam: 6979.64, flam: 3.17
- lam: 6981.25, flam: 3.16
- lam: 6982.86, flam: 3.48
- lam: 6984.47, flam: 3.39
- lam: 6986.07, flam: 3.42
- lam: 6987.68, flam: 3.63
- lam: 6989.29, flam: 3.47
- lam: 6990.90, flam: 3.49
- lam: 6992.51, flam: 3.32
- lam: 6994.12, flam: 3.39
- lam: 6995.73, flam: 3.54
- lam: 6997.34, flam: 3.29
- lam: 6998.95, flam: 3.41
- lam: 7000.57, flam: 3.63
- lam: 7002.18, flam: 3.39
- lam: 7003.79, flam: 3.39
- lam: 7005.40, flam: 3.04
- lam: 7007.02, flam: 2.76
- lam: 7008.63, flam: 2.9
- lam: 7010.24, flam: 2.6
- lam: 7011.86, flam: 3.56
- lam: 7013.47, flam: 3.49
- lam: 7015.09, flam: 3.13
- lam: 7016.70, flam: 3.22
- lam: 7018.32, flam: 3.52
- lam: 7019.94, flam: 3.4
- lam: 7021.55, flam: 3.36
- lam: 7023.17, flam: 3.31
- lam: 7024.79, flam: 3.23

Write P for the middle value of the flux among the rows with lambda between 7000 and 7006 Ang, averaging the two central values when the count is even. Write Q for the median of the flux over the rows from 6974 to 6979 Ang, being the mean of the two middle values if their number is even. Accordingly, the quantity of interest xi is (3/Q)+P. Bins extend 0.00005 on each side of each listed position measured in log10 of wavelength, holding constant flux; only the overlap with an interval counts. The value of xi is 4.24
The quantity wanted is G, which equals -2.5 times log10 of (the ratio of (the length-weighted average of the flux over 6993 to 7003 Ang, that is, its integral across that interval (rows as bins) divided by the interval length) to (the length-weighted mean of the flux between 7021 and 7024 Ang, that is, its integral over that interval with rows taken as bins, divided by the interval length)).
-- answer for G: -0.036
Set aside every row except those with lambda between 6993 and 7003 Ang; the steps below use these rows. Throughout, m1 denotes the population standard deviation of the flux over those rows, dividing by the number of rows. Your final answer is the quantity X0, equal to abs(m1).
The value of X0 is 0.11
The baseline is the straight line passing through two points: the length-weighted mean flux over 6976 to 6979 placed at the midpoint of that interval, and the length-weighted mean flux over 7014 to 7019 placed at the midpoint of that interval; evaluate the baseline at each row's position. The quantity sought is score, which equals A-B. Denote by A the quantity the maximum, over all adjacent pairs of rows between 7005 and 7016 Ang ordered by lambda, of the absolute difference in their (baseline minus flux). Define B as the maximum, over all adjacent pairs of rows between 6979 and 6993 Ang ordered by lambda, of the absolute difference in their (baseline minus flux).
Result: 0.64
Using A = 0.97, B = 0.33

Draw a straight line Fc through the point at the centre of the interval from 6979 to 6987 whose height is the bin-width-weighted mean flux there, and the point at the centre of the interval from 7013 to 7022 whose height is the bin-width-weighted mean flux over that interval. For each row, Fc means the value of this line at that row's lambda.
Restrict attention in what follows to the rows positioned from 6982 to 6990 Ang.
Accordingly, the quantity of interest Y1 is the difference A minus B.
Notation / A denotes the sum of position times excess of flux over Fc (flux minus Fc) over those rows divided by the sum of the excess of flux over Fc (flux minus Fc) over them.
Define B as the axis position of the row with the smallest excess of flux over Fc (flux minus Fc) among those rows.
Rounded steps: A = 6986.5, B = 6984.47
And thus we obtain 2.1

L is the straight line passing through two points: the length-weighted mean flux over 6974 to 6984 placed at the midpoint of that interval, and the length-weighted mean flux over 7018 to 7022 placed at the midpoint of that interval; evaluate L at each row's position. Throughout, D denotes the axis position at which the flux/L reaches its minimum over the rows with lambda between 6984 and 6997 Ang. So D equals 6992.51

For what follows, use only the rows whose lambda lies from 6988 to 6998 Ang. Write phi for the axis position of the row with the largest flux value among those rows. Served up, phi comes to 6995.73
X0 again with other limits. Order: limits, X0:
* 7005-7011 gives 0.16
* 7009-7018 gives 0.34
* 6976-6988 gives 0.19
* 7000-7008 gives 0.31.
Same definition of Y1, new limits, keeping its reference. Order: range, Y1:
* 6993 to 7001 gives 1.0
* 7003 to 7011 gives -1.8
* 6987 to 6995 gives -3.3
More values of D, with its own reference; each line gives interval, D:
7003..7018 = 7010.24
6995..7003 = 6997.34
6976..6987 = 6981.25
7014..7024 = 7015.09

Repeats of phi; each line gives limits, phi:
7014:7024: 7018.32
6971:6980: 6976.43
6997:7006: 7000.57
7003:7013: 7011.86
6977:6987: 6982.86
